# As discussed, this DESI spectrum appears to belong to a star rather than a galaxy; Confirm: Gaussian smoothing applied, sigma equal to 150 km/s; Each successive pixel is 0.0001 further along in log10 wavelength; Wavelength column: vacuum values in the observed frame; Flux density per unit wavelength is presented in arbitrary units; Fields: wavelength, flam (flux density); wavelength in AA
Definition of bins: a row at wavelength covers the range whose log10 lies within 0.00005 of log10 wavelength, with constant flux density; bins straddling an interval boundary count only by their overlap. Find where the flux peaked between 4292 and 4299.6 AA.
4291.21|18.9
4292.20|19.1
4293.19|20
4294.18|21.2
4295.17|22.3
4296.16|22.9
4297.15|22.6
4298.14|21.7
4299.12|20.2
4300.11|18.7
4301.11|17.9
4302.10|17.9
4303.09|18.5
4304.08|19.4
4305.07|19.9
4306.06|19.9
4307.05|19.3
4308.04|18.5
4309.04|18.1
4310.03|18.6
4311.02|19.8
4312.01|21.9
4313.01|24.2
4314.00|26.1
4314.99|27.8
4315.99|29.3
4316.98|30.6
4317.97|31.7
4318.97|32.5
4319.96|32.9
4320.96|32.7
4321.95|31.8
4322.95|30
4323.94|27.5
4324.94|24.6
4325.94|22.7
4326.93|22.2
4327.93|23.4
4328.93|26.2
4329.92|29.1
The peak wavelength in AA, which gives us 4296.16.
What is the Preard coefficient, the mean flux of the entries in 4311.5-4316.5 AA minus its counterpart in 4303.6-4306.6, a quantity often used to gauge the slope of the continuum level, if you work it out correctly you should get 6.1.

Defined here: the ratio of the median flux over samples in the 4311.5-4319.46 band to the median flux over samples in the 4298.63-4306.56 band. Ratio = 1.5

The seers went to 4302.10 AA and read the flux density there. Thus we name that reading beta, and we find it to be 17.9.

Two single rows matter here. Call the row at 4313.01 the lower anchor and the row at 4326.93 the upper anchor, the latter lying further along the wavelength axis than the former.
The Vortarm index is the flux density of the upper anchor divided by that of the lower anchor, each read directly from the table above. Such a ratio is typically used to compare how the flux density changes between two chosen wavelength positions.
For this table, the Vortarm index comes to 0.92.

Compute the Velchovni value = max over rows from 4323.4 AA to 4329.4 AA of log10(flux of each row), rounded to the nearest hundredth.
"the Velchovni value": 1.44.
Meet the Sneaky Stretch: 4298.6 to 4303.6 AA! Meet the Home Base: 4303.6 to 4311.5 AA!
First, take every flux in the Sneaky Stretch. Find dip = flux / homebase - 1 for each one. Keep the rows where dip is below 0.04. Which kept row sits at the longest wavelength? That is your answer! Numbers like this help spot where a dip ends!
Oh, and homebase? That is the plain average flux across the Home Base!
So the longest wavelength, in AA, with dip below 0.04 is 4303.09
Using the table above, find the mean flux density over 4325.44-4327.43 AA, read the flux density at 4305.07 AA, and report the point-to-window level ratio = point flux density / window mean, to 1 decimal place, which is 0.9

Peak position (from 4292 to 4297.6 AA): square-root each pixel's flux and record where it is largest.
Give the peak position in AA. 4296.16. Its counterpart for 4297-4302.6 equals 4297.15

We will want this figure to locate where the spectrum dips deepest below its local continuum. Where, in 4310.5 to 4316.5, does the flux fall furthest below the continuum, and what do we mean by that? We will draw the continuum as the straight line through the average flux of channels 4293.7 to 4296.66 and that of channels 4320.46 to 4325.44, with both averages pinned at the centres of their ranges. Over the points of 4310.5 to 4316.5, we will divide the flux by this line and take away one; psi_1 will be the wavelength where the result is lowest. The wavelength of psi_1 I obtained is 4311.02 AA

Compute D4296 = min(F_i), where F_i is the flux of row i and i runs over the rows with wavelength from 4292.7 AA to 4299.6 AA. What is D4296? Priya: 20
